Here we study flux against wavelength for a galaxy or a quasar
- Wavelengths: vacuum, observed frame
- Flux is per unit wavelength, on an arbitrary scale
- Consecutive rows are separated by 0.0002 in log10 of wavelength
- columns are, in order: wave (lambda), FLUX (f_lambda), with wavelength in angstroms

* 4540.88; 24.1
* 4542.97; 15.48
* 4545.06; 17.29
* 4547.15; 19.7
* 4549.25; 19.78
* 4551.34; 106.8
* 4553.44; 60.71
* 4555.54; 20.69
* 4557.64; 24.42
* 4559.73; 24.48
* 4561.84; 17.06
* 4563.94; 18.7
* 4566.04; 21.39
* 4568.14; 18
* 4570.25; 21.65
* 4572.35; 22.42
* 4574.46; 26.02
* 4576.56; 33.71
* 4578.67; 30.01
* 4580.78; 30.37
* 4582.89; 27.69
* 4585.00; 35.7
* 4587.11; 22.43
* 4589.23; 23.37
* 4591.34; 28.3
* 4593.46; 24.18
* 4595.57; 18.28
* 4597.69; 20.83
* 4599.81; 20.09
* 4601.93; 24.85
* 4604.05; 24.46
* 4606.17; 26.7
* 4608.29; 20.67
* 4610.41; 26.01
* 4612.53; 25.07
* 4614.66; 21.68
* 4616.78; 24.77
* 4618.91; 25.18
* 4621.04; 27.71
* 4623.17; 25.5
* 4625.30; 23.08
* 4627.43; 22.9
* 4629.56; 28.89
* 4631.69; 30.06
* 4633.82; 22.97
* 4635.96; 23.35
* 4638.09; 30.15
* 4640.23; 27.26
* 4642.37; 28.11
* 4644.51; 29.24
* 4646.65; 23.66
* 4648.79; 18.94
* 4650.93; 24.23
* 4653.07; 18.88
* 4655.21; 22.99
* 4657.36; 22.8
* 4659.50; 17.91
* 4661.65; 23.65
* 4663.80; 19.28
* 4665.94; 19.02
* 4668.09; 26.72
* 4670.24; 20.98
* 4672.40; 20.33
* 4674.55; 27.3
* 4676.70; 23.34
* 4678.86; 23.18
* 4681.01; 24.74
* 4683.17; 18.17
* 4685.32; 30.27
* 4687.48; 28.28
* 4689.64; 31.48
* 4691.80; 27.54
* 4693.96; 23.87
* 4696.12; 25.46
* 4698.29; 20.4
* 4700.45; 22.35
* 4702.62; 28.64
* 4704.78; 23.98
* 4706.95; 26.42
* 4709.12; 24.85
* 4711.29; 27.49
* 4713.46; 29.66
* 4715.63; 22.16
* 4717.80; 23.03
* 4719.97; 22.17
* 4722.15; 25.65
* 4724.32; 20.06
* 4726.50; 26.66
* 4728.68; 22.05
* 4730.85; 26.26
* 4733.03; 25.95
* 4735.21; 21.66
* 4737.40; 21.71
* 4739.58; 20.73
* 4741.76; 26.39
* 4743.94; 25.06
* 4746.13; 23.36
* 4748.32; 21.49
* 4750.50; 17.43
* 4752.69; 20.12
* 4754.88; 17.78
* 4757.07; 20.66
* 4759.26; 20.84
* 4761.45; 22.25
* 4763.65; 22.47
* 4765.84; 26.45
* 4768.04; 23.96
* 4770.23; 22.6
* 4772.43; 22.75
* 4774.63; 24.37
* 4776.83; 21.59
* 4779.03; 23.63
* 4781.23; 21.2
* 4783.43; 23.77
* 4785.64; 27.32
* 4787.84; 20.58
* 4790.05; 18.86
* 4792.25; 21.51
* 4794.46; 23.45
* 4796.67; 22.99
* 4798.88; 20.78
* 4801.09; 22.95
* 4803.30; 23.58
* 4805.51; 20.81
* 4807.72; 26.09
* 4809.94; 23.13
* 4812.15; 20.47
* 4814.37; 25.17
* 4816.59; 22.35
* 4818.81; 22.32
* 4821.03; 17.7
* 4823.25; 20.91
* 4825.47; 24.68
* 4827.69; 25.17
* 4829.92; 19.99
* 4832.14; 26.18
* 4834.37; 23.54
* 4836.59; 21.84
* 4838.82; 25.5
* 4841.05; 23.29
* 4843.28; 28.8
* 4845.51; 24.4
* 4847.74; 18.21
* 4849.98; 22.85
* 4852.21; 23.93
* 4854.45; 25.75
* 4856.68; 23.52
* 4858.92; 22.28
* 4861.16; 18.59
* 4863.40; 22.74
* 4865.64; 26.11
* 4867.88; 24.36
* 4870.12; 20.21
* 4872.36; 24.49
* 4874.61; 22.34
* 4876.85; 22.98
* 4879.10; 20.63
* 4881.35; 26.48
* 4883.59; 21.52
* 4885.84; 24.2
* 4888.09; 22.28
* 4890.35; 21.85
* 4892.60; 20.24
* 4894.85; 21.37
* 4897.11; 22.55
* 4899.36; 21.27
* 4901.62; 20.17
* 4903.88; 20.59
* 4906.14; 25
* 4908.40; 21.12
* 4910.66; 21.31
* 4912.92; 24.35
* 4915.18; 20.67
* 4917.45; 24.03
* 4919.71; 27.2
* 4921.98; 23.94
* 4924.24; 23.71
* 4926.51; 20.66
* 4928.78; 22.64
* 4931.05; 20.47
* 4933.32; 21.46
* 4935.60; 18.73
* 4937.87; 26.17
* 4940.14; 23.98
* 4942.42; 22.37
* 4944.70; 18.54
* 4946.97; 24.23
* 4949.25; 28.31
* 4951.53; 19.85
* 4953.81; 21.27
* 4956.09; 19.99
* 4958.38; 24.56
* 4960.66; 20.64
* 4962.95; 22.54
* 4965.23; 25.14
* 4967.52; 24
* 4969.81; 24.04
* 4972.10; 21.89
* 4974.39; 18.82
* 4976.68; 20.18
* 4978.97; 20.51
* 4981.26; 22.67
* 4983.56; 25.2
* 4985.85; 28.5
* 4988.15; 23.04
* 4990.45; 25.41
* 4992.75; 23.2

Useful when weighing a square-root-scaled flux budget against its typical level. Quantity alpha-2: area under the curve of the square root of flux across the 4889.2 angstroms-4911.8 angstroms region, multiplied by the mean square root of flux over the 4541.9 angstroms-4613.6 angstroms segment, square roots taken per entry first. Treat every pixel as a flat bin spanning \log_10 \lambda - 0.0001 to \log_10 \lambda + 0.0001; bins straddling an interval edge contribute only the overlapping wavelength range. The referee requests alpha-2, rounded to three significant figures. 531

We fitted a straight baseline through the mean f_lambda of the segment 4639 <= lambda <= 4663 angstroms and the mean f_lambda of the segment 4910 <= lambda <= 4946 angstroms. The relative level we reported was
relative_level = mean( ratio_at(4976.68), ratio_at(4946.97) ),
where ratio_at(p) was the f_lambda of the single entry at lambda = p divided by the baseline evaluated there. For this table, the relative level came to 0.99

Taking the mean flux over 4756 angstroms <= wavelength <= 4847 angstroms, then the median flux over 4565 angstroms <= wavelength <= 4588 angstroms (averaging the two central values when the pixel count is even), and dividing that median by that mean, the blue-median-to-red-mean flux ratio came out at 1.13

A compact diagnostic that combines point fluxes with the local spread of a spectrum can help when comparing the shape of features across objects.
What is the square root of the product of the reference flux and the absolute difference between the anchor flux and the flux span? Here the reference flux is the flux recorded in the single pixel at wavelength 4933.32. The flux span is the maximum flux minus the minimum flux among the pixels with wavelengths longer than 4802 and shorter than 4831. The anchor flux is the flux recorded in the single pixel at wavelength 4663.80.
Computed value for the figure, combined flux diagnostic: 15.3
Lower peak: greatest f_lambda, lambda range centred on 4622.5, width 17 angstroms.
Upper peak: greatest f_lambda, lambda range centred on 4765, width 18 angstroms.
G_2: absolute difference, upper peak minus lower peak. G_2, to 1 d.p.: 2.4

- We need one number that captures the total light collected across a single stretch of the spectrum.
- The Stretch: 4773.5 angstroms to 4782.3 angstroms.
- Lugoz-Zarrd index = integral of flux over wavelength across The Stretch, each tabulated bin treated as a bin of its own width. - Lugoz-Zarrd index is 200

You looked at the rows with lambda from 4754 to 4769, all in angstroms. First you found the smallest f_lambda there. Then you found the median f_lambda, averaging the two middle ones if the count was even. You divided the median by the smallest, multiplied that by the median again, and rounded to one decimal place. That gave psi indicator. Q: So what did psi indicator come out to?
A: 27.8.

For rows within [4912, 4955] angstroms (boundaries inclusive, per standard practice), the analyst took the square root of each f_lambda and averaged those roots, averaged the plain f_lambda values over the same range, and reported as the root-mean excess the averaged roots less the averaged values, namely -18.0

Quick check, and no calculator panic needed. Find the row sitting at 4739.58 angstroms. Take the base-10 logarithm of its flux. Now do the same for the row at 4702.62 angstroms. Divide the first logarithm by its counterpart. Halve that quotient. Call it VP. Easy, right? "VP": 0.452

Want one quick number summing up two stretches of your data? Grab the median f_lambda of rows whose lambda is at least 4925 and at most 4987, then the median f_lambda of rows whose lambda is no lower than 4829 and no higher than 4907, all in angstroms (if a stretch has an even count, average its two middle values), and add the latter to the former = 45.1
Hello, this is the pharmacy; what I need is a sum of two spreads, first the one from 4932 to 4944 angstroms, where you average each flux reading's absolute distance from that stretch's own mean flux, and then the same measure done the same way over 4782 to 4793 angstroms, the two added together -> 4.5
